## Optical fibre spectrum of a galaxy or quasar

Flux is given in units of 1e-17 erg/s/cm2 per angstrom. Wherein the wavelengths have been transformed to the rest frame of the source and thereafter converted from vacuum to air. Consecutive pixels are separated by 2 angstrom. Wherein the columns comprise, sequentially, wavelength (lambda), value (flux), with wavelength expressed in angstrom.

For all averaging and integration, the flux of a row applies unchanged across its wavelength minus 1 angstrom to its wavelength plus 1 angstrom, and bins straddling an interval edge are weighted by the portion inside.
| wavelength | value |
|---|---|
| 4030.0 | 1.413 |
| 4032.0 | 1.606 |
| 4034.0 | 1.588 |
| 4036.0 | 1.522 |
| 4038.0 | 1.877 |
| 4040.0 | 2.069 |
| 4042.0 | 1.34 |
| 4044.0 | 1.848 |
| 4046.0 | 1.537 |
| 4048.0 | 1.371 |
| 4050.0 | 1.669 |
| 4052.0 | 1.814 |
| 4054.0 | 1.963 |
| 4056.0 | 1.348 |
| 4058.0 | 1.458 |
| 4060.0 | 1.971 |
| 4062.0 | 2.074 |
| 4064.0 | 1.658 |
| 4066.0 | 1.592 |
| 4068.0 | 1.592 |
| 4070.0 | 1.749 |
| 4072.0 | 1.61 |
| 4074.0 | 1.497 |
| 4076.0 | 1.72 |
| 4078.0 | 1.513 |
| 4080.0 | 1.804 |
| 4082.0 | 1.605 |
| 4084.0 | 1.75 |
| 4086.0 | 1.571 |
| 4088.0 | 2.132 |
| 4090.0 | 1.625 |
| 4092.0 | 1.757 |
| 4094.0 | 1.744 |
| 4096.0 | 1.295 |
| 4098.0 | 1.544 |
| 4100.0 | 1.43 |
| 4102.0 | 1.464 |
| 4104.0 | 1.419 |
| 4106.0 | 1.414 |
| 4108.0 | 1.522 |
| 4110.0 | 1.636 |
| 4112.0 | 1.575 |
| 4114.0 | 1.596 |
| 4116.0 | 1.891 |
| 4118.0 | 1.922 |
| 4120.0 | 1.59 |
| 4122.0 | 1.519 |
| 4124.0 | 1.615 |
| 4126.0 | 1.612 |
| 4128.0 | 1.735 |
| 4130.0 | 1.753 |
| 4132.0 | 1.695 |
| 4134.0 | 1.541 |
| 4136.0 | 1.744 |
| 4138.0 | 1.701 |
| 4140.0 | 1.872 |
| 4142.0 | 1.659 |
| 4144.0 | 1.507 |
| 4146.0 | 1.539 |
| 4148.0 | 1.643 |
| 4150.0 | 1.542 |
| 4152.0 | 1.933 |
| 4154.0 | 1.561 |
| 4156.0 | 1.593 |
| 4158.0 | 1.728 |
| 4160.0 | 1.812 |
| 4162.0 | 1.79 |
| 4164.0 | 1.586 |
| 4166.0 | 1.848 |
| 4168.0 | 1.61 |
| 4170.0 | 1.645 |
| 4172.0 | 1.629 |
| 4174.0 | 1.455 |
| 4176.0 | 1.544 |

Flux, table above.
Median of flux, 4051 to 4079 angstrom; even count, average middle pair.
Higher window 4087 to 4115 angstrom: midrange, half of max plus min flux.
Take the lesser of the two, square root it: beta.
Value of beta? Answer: 1.28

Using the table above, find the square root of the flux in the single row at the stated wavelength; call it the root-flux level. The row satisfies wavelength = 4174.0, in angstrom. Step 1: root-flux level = 1.21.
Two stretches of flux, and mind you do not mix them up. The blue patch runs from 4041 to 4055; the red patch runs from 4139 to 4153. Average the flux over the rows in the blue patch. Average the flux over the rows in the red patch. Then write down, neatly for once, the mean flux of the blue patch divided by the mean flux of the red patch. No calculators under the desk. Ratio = 0.99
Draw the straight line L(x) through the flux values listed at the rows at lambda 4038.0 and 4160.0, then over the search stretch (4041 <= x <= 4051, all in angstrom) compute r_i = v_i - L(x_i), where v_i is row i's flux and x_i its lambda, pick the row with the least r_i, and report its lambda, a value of 4042.0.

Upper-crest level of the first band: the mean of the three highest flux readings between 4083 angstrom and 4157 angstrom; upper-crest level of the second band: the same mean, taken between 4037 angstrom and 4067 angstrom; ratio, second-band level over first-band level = 1.02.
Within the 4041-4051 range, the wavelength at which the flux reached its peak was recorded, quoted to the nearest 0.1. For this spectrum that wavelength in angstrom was 4044.0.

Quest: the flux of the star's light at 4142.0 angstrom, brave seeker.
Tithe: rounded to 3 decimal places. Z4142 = 1.659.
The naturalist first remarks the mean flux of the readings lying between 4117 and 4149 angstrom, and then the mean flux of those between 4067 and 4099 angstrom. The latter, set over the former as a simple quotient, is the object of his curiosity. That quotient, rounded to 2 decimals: 0.99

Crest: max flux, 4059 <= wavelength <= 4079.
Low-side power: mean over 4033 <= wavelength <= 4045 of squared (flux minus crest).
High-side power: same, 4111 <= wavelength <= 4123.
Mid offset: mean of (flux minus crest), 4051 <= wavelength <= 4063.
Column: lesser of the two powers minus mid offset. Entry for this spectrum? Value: 0.48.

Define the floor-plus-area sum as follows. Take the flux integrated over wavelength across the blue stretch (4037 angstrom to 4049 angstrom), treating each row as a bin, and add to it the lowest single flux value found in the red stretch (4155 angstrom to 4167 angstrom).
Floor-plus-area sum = 21.7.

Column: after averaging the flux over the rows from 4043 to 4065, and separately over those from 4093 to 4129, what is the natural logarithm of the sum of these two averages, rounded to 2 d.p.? 1.19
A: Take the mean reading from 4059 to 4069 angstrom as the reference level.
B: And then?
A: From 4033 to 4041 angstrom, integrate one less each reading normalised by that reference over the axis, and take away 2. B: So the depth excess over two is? -1.9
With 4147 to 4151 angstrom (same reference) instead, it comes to -1.6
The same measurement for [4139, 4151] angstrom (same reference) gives -1.0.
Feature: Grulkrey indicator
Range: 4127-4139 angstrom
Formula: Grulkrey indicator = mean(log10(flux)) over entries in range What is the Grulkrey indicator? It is 0.229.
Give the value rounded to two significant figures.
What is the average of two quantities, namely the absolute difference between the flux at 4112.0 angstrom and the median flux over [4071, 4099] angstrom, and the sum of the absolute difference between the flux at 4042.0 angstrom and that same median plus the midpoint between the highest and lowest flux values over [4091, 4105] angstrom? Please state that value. 0.92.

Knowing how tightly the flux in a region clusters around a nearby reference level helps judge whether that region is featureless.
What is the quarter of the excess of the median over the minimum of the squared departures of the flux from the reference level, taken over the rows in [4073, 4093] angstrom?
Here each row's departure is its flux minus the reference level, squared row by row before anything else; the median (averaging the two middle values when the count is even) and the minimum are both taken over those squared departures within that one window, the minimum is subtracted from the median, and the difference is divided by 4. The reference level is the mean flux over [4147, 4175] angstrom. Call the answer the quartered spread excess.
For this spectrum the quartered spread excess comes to 0.002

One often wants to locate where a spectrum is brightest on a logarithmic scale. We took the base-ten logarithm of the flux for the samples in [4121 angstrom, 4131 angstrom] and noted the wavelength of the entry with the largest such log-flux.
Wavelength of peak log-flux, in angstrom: 4130.0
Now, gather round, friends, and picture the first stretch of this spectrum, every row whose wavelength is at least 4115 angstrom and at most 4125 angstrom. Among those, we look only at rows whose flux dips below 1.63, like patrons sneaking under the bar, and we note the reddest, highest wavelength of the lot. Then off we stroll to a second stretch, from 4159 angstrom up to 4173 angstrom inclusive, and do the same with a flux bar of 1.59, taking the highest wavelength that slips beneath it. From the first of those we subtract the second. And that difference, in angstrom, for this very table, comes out -40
